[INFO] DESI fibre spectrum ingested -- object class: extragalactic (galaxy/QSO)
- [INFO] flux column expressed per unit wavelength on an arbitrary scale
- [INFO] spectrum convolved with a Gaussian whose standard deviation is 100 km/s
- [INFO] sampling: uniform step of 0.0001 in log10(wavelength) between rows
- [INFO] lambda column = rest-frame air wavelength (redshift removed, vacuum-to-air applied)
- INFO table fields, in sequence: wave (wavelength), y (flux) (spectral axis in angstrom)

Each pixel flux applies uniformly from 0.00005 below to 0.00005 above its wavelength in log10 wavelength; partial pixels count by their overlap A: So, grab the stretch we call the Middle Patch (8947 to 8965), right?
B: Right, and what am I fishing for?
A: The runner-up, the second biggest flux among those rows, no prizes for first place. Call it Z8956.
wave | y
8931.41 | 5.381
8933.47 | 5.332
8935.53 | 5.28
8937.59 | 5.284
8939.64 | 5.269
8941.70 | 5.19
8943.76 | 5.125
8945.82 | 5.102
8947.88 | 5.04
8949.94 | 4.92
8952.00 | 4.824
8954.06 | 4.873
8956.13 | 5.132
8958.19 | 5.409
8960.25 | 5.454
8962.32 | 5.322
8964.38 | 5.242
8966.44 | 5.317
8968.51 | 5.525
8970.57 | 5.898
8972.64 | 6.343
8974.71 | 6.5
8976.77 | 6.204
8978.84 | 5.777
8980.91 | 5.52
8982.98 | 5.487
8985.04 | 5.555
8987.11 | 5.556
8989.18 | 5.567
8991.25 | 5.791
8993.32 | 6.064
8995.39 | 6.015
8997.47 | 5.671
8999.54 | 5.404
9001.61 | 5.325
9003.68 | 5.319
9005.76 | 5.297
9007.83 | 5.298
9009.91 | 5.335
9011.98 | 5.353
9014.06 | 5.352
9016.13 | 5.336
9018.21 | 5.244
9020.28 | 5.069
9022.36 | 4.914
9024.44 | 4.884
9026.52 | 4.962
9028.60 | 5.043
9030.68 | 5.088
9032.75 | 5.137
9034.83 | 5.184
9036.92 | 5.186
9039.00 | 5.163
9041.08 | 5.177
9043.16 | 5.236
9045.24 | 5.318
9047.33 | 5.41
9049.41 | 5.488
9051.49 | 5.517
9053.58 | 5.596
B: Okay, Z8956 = 5.409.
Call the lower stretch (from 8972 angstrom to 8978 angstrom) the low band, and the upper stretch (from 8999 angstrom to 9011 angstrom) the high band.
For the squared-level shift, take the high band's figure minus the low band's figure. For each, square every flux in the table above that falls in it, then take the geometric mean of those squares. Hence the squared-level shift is -12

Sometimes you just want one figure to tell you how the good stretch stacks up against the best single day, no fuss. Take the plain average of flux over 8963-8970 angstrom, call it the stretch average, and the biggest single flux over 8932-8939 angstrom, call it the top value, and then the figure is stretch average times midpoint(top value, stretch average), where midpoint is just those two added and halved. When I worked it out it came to 29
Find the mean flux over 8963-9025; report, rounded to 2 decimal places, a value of 5.54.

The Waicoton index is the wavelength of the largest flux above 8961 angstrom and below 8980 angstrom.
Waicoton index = 8974.71 angstrom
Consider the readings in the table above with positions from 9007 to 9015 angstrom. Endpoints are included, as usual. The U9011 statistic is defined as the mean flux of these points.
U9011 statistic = 5.33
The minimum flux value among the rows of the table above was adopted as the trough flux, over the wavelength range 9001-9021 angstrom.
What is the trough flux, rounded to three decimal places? 5.069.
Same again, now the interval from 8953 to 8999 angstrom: 4.873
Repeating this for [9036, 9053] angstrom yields 5.163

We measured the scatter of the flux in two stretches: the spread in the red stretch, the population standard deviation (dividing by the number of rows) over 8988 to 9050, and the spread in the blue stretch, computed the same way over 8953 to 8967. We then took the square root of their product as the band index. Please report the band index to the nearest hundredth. 0.22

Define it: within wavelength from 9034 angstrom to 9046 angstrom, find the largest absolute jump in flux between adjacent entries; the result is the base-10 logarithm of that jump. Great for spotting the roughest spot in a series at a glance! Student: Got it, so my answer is -1.1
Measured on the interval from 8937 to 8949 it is -1.1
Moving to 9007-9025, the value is -0.8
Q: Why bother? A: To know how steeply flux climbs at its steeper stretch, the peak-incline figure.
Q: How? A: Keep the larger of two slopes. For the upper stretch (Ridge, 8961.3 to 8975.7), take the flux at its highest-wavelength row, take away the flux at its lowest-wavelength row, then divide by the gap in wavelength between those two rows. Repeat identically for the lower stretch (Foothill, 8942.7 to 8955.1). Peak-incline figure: 0.10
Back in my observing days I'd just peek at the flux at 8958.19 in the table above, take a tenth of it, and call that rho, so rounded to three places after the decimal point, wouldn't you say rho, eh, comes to 0.541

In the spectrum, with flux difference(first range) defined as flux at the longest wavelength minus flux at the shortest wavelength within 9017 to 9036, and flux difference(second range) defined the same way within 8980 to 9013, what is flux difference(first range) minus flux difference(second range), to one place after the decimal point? 0.1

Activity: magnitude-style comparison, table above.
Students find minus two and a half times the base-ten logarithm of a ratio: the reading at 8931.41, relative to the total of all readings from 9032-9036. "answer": 0.7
